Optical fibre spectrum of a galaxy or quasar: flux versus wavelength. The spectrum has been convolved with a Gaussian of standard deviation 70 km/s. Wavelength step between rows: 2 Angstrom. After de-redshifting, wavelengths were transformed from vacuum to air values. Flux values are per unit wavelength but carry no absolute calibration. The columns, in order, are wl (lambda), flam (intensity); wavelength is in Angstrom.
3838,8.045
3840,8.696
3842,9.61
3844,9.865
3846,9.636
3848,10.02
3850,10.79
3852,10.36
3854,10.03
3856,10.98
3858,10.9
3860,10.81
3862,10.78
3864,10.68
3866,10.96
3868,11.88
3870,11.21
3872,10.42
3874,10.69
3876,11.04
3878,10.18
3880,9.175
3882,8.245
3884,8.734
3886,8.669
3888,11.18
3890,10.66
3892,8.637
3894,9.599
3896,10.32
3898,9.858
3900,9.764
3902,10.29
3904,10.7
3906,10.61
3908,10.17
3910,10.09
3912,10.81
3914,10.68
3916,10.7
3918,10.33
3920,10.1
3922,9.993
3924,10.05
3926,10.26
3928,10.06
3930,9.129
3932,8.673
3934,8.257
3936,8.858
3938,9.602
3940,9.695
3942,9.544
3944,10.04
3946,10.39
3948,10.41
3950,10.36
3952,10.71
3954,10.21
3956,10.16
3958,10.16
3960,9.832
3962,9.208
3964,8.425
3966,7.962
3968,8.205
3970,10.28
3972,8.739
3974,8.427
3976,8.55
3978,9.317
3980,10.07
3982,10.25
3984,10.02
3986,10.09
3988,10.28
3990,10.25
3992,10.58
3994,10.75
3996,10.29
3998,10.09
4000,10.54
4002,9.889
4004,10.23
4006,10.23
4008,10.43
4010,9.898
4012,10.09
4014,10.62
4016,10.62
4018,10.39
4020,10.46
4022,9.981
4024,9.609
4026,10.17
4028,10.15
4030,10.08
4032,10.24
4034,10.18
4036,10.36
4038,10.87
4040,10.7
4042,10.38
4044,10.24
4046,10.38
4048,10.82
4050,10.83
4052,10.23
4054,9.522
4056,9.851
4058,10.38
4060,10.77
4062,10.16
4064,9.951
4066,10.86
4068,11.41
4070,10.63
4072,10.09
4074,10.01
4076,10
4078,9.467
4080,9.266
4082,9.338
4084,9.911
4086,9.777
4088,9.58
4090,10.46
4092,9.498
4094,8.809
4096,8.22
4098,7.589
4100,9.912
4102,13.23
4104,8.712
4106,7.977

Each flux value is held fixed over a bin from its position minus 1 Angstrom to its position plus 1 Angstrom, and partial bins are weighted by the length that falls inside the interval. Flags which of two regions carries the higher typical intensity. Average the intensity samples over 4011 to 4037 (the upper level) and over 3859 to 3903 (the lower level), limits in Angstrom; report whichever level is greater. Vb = 10.23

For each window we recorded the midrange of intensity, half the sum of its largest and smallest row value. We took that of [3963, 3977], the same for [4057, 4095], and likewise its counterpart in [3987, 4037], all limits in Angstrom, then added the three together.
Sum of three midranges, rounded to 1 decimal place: 29.4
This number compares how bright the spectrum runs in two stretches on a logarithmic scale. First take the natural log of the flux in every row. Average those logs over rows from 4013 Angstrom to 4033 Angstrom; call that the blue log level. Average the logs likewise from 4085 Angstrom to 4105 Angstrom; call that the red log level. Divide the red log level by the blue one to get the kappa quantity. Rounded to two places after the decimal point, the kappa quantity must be 0.97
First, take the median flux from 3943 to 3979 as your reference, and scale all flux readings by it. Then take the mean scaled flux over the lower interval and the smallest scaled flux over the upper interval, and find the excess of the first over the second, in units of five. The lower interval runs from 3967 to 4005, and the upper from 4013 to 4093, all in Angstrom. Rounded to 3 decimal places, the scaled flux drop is 0.011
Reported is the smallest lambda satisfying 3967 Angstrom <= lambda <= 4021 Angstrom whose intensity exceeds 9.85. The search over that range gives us 3970 Angstrom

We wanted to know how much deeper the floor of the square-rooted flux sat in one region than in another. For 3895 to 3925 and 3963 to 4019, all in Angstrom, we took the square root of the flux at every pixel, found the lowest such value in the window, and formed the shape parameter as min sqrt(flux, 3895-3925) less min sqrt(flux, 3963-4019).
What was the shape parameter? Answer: 0.30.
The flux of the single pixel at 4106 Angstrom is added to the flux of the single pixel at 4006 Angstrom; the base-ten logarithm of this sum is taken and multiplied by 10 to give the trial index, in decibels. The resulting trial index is 12.6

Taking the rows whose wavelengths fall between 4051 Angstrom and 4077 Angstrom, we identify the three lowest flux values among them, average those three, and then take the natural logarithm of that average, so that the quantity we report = 2.28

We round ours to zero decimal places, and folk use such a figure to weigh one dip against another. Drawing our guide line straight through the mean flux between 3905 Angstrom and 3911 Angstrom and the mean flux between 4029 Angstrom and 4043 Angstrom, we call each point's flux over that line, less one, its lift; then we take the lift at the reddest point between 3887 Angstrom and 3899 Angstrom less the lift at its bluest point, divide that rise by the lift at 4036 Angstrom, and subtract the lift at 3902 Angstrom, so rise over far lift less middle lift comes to 33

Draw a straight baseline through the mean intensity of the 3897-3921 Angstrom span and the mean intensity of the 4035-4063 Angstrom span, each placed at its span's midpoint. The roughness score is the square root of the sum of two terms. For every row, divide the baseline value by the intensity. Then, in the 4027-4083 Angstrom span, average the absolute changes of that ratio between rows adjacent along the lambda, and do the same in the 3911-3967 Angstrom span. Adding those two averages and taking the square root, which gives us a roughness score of 0.267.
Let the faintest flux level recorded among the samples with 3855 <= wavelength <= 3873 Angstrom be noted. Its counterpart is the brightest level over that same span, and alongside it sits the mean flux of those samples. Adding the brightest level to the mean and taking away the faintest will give 12.4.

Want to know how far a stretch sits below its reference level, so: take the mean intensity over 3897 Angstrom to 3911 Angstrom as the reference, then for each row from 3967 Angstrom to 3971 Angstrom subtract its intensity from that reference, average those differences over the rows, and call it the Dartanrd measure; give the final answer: 1.0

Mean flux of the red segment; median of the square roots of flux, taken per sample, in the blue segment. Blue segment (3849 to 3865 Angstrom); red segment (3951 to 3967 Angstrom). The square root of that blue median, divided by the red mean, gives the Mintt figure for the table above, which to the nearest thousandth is 0.189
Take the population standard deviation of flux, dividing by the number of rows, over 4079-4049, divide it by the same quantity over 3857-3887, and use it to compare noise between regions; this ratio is 0.50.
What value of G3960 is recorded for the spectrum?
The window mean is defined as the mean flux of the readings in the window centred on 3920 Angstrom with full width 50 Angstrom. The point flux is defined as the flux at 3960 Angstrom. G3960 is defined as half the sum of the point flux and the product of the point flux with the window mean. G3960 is 54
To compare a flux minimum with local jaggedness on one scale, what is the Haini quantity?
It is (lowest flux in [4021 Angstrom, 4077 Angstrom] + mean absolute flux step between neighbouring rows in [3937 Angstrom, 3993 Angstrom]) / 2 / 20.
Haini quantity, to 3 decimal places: 0.248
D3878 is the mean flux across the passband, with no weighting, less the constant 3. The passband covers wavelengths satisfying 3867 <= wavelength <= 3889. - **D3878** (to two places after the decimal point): 7.13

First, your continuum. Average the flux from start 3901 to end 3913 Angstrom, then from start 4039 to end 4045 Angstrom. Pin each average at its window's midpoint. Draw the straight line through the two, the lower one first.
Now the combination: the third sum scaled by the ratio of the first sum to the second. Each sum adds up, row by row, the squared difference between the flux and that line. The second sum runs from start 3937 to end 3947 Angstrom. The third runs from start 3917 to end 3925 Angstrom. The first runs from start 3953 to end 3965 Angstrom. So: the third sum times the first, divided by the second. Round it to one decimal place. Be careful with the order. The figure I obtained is 1.4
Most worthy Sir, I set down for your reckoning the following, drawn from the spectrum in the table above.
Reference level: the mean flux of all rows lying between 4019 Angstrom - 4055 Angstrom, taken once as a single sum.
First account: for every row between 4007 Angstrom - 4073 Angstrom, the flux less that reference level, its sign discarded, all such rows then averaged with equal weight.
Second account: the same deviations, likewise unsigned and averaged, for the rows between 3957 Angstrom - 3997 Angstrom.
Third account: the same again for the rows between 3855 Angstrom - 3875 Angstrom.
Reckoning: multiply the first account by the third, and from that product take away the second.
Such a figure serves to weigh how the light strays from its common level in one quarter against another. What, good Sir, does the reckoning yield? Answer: -0.58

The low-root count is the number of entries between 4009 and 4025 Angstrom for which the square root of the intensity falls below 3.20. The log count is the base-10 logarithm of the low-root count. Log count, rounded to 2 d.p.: 0.60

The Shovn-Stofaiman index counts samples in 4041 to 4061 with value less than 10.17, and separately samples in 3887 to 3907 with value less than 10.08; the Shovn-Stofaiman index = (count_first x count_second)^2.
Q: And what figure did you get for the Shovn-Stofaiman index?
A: 64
